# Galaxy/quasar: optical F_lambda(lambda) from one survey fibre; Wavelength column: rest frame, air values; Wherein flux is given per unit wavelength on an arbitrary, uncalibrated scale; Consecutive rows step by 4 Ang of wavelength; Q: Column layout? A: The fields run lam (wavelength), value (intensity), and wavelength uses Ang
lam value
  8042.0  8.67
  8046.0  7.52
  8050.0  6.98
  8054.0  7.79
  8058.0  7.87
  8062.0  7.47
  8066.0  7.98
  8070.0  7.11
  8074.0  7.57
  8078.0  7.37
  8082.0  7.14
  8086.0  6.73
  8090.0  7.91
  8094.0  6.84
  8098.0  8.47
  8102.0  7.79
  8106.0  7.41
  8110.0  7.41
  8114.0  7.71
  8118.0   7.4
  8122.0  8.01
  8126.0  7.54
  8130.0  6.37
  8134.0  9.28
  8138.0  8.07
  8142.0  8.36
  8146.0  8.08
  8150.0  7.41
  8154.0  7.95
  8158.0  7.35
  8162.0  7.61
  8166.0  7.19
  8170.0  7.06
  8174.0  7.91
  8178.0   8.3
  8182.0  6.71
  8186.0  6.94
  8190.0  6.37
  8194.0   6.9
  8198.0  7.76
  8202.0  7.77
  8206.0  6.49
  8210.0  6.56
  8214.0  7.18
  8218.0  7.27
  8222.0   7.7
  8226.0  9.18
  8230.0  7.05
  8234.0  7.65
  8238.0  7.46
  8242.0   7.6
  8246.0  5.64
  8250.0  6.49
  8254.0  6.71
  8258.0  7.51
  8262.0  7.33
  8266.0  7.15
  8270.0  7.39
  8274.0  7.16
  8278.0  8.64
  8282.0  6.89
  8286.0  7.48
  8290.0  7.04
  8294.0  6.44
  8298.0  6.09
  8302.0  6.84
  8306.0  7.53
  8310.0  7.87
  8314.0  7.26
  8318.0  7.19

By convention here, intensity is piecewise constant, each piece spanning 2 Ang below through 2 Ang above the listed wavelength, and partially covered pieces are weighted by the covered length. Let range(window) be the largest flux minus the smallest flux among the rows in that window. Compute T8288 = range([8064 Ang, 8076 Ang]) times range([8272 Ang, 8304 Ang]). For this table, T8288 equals 2.2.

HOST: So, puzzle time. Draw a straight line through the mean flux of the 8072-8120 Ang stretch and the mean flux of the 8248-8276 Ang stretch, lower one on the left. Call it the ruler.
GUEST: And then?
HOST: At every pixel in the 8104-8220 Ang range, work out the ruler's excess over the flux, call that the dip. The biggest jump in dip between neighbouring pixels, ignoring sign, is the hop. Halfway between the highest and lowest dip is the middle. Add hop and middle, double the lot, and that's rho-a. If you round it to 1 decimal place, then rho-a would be 5.0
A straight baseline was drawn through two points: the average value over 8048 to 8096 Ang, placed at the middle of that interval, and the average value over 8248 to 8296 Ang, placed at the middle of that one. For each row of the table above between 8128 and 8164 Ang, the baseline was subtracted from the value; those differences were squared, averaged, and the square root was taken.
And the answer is 0.91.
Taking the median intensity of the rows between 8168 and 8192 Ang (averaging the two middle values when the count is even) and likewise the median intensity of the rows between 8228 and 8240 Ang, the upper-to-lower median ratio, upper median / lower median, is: 1.07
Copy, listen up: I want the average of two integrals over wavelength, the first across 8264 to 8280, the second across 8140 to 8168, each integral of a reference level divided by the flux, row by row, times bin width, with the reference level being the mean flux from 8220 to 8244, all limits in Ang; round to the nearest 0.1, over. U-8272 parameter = 22.4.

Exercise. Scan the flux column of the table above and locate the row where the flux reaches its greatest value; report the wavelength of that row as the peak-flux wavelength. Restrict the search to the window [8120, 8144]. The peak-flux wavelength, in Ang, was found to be 8134.0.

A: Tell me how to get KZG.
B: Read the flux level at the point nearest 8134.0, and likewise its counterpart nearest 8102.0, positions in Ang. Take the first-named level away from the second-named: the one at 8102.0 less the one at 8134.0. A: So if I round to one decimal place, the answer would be -1.5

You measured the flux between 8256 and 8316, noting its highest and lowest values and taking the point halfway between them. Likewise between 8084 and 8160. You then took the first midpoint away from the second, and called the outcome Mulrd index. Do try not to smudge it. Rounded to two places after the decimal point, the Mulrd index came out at 0.46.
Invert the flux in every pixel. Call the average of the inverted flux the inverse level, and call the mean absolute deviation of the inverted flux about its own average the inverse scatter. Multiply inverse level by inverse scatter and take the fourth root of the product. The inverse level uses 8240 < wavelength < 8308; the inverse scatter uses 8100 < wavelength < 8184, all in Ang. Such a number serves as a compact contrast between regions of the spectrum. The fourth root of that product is 0.1831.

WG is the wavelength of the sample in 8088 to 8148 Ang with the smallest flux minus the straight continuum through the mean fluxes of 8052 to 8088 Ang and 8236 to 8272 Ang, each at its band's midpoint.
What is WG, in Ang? 8130.0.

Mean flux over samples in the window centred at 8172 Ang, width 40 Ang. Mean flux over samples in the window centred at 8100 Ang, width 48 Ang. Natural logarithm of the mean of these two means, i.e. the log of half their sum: 2.01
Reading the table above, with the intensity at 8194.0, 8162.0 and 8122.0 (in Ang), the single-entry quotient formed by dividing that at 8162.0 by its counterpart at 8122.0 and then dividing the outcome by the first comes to 0.138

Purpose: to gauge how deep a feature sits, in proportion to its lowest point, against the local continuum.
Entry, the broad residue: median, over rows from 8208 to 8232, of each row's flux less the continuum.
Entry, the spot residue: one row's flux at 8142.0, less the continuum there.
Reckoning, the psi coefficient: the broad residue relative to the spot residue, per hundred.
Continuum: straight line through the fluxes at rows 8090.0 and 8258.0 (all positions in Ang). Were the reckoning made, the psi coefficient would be -67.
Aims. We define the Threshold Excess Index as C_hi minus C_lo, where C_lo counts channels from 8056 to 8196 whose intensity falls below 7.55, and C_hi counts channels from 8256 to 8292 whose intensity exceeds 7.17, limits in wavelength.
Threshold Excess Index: -14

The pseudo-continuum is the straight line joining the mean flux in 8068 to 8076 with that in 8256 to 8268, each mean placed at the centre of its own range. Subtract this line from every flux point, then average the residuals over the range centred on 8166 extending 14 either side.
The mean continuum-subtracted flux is 0.29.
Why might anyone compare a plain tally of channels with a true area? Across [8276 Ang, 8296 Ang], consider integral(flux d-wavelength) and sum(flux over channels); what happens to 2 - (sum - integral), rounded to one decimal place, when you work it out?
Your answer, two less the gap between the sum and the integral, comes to 111.5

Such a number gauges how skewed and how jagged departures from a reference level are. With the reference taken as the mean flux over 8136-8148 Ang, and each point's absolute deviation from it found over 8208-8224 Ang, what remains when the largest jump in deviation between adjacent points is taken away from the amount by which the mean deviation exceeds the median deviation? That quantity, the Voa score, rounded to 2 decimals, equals -0.57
